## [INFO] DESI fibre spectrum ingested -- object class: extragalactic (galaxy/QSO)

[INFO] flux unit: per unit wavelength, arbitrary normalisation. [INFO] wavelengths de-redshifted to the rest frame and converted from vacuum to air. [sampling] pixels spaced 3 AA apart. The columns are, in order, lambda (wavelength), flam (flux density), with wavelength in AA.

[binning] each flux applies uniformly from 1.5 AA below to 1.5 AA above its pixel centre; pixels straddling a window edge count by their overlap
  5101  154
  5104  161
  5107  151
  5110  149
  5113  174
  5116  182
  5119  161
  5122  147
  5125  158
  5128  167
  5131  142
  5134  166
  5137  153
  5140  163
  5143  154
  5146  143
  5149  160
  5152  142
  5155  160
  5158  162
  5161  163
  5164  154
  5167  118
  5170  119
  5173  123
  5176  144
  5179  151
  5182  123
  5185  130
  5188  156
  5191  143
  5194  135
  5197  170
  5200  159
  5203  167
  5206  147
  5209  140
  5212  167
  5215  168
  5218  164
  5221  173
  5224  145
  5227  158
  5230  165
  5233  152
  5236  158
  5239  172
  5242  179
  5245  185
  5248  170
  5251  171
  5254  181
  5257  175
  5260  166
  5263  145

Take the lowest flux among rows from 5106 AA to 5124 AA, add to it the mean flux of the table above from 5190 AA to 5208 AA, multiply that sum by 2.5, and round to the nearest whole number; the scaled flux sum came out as 751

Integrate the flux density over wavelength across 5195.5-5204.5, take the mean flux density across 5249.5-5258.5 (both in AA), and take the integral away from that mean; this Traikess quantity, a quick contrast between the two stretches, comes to -1312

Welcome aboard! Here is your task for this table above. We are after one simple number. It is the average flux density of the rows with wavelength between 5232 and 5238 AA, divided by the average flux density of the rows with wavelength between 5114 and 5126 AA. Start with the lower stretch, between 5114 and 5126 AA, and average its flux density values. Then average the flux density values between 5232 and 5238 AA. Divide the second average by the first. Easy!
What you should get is 0.96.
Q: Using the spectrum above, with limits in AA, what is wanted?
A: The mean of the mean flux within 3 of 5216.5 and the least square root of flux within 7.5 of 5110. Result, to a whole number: 89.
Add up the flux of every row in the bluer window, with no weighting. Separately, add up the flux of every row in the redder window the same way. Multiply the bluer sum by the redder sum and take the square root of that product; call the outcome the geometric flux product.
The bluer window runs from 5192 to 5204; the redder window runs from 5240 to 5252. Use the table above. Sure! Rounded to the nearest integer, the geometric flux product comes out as 667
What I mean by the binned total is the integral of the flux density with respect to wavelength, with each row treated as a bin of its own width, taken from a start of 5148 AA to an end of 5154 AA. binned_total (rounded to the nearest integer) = 906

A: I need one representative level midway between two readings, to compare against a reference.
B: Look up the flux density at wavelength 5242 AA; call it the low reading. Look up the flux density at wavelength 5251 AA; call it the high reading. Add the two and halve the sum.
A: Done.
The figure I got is 175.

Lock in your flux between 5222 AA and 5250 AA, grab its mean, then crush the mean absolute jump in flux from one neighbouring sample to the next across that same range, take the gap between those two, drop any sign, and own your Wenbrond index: 155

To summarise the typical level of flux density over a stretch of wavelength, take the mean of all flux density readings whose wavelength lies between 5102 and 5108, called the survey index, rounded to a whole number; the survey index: 156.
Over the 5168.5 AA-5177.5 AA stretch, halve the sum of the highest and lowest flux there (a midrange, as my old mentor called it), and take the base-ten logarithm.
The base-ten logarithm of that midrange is 2.12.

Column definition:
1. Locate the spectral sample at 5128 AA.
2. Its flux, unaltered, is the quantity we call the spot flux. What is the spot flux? 167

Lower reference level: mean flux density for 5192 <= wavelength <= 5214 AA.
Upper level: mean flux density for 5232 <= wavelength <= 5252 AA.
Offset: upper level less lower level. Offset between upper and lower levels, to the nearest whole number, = 15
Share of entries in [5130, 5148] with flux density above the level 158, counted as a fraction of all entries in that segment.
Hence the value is 0.33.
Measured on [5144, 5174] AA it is 0.40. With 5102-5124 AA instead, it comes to 0.57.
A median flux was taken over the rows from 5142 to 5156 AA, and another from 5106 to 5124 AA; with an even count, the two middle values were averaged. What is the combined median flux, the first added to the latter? 310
